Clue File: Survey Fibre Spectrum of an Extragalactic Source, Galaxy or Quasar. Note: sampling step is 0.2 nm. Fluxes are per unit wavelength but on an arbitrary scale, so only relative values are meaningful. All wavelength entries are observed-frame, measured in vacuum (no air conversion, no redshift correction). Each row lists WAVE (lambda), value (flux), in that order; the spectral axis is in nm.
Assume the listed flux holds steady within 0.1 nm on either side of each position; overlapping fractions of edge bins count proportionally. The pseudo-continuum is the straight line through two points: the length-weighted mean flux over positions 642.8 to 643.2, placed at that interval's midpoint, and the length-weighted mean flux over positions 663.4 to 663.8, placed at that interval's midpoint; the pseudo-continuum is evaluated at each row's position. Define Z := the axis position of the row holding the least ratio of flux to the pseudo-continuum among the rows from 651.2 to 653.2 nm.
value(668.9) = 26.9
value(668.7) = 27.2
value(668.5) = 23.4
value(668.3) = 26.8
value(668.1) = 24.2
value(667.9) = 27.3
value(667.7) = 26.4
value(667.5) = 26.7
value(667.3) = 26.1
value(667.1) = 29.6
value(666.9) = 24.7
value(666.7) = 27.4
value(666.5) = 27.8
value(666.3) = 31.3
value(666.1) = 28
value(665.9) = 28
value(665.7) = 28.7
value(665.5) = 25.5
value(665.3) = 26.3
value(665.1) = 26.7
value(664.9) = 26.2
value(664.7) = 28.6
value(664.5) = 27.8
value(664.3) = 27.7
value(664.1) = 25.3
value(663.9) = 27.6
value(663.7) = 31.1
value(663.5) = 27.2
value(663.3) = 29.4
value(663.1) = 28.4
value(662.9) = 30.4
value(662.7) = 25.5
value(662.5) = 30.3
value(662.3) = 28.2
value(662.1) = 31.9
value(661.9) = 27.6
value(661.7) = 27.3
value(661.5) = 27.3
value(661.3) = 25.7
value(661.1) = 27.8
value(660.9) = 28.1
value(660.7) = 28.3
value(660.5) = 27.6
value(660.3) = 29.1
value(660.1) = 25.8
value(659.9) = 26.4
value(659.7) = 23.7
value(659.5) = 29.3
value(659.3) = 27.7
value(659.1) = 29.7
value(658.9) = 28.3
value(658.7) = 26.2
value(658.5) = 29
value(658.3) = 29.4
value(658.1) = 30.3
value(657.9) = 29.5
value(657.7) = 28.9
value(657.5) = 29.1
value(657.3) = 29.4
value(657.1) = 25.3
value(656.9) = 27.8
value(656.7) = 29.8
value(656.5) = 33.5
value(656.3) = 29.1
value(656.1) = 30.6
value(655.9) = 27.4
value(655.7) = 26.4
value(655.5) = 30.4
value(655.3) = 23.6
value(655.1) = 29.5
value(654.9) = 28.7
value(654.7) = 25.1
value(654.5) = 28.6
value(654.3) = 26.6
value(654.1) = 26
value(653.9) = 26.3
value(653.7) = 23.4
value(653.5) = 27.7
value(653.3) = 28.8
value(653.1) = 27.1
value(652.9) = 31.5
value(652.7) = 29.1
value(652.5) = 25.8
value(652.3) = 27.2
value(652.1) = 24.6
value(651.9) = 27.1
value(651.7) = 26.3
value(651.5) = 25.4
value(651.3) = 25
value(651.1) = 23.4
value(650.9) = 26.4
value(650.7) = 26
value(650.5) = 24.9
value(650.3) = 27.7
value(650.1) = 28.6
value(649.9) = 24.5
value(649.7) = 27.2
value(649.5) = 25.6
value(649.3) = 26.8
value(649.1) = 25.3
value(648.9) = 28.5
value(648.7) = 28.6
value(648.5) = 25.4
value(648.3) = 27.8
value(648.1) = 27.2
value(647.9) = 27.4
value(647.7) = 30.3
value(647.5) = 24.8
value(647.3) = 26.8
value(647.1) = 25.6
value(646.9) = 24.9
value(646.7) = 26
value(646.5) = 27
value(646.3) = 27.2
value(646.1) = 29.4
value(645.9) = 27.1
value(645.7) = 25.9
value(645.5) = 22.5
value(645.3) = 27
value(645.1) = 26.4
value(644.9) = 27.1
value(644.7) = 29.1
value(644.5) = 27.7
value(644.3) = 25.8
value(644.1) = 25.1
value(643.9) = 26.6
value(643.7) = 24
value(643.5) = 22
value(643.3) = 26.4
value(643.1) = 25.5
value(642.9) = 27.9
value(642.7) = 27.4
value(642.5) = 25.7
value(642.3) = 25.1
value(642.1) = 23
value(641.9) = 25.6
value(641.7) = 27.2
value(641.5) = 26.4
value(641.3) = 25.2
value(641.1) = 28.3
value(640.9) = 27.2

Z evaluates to 652.1 nm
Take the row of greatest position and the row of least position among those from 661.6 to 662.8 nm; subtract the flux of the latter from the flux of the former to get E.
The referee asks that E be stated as -1.8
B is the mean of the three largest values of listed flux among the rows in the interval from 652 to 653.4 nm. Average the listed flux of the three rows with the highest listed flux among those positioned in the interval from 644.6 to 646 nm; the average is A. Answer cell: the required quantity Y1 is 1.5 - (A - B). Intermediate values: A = 27.8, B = 29.8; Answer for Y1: 3.5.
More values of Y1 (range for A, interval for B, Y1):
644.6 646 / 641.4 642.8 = 0.7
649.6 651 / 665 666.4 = 3.0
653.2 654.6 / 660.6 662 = 1.2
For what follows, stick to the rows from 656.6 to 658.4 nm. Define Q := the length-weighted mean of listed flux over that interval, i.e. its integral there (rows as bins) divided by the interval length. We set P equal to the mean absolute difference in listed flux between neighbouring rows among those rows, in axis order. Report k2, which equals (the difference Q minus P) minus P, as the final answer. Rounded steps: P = 1.4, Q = 28.8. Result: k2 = 26.0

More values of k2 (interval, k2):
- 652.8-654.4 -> 22.8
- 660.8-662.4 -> 24.5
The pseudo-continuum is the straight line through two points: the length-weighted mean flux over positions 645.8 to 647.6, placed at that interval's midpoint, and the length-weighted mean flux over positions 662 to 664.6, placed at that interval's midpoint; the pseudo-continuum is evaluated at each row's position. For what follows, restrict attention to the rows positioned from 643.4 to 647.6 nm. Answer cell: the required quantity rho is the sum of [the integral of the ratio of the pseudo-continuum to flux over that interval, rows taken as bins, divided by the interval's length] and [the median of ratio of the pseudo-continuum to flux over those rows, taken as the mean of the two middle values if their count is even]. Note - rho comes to 2.01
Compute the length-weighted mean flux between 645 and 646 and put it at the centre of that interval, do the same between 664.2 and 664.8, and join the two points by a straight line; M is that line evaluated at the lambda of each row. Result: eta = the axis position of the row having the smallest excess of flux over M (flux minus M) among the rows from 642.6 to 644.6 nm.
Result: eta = 643.5 nm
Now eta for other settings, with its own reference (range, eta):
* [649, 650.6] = 649.9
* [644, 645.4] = 644.1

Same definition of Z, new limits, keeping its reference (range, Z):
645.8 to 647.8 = 647.5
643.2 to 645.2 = 643.5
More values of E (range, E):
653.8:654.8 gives -1.2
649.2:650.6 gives -1.9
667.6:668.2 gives -2.2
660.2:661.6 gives -1.8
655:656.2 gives 1.1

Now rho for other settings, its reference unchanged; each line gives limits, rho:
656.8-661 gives 1.99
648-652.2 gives 2.06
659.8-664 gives 2.03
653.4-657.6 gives 1.99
